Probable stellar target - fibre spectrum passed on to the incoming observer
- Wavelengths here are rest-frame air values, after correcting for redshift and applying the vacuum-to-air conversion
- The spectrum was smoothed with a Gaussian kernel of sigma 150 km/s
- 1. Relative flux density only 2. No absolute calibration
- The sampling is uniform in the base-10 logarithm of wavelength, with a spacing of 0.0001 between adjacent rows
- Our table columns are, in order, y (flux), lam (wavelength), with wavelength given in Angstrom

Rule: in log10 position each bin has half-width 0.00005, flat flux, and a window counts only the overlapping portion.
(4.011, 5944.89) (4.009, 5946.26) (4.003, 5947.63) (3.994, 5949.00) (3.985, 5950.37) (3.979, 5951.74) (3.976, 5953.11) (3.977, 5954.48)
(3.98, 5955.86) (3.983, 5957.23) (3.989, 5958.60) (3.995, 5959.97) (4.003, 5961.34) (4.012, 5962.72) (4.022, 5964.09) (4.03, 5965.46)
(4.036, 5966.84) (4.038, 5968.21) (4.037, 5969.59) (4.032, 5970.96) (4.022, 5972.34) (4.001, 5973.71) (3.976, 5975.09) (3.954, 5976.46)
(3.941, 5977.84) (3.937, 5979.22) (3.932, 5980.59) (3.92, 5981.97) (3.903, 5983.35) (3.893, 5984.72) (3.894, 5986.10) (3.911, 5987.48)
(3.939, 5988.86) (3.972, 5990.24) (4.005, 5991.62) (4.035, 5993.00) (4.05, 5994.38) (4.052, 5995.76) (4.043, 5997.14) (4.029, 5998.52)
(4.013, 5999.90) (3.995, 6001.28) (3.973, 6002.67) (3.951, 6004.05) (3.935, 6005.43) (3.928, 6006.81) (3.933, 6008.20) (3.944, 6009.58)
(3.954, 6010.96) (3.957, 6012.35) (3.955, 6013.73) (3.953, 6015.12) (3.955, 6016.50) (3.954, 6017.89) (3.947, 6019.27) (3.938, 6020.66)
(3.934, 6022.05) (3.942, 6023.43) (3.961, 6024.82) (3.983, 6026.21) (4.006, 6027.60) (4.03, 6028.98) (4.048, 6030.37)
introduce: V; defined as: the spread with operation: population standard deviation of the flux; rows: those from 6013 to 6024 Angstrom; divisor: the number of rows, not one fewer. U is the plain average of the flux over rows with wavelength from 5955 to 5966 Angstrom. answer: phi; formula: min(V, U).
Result 0.008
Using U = 4.00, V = 0.008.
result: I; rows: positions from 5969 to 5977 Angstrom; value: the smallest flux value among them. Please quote 3.954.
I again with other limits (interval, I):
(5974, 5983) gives 3.92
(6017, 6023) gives 3.934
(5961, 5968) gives 4.003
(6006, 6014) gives 3.928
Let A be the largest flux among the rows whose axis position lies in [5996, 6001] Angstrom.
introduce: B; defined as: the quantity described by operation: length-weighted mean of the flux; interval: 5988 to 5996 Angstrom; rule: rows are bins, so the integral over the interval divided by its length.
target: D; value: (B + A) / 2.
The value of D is 4.023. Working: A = 4.043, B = 4.003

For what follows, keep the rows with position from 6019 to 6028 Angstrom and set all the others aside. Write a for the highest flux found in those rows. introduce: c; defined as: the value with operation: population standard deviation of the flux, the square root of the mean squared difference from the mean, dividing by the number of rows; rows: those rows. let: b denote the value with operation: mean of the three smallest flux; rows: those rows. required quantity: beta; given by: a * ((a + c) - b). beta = 0.37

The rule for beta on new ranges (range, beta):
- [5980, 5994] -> 0.74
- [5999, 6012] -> 0.44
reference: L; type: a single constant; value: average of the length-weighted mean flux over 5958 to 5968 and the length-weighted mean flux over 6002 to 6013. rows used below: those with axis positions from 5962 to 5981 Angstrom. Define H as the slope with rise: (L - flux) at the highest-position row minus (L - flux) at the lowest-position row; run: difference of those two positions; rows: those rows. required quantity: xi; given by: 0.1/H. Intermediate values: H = 0.0045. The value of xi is 22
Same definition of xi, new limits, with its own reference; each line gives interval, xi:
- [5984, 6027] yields -46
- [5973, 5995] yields -42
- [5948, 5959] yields 192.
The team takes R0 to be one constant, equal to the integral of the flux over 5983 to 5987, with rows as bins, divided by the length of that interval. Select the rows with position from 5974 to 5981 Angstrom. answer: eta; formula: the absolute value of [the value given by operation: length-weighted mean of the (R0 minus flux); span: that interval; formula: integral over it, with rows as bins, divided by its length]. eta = 0.050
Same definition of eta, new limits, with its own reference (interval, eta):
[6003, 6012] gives 0.041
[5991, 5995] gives 0.129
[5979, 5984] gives 0.021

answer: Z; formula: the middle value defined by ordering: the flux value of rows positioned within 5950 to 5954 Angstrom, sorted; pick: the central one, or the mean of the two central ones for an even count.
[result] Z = 3.98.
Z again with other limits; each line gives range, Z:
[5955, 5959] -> 3.98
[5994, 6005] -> 4.02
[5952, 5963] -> 3.99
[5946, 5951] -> 4.00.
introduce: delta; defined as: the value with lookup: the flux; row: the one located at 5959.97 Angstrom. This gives 3.995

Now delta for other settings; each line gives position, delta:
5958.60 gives 3.989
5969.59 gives 4.037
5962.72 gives 4.012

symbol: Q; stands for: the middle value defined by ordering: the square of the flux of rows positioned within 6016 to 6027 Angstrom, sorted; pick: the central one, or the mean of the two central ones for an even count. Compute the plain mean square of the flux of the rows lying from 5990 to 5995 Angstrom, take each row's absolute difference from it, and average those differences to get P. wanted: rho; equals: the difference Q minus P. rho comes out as 15.39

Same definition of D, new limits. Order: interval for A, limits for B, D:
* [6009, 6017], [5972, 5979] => 3.965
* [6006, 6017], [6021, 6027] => 3.954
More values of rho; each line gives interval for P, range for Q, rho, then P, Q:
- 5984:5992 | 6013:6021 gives 15.34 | 0.29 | 15.6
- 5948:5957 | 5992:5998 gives 16.33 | 0.04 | 16.4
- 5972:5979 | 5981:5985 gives 15.03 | 0.21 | 15.2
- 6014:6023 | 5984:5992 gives 15.35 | 0.06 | 15.4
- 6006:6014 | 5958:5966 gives 15.98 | 0.08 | 16.1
